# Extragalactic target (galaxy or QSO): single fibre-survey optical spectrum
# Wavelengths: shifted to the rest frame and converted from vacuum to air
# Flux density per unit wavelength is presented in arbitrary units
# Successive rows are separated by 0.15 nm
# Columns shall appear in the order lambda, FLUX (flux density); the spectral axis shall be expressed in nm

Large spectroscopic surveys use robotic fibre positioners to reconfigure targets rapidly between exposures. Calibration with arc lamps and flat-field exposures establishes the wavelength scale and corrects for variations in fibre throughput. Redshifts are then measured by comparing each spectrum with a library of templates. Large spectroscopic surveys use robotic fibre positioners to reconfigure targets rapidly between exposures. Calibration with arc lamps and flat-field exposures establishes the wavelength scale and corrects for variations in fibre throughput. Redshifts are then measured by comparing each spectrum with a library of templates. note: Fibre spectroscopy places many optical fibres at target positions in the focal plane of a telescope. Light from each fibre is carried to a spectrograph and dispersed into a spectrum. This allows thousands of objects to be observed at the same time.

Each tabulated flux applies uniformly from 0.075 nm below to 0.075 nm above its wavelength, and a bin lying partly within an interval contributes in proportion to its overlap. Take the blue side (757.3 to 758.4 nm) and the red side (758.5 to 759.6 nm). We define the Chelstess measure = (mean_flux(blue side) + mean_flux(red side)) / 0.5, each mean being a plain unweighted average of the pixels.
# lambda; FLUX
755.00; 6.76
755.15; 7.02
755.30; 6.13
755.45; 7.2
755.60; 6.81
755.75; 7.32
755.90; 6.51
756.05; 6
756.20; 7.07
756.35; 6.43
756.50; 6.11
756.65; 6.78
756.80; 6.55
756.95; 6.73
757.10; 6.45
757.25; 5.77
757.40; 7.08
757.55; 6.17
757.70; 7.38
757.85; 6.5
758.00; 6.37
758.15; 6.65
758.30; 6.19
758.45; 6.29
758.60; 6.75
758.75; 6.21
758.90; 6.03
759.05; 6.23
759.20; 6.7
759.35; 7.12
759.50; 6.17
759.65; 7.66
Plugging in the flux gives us 26.2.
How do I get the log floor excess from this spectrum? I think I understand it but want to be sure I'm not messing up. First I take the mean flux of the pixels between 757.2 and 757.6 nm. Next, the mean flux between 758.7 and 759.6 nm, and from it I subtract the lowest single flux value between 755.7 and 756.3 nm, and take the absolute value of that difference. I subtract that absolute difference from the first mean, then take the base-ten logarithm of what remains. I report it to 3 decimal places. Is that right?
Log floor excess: 0.773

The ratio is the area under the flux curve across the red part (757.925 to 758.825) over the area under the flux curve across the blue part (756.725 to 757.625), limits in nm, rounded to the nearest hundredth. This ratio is 0.99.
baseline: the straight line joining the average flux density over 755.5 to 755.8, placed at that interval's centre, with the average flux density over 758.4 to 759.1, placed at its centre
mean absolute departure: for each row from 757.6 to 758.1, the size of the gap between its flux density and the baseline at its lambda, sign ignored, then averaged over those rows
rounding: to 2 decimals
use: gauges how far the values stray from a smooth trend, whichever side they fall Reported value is 0.32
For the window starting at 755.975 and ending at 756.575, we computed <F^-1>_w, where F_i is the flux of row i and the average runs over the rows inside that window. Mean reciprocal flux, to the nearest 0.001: 0.157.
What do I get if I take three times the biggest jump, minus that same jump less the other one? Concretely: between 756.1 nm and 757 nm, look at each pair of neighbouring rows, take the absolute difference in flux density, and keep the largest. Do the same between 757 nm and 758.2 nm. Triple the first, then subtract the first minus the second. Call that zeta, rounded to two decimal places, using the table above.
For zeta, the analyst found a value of 2.65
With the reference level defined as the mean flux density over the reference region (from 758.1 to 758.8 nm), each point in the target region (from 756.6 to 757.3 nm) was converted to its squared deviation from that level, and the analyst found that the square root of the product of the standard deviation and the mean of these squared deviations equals 0.14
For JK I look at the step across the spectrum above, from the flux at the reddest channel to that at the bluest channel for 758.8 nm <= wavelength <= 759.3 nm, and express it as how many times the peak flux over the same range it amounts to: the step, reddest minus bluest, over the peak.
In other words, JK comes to 0.10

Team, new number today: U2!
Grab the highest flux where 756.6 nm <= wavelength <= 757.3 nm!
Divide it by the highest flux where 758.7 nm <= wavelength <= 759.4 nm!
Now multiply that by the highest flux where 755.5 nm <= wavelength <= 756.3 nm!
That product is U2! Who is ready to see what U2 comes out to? 6.97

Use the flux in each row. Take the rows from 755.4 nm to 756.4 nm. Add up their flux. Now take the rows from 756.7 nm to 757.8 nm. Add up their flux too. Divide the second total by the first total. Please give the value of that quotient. 0.97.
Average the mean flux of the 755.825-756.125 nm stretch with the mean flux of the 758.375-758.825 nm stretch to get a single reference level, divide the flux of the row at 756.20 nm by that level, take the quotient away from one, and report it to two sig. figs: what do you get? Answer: -0.12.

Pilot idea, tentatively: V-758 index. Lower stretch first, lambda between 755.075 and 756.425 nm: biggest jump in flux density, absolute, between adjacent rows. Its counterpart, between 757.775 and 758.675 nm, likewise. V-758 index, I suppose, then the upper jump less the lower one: -0.6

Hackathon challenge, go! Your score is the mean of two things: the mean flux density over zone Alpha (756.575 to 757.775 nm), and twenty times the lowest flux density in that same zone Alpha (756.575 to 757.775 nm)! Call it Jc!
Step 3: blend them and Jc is 61.0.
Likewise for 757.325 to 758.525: 65.0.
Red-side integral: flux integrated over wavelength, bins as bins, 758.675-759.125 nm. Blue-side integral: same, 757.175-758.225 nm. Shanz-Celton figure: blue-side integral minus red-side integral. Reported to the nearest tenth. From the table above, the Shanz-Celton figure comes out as 4.1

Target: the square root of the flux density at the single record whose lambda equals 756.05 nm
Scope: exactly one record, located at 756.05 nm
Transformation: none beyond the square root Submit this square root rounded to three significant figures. 2.45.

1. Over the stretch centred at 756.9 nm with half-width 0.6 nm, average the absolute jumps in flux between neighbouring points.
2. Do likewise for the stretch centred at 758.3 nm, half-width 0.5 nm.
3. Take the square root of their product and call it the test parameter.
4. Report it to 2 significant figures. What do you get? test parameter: 0.41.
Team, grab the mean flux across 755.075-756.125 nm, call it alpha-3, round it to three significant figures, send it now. 6.71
